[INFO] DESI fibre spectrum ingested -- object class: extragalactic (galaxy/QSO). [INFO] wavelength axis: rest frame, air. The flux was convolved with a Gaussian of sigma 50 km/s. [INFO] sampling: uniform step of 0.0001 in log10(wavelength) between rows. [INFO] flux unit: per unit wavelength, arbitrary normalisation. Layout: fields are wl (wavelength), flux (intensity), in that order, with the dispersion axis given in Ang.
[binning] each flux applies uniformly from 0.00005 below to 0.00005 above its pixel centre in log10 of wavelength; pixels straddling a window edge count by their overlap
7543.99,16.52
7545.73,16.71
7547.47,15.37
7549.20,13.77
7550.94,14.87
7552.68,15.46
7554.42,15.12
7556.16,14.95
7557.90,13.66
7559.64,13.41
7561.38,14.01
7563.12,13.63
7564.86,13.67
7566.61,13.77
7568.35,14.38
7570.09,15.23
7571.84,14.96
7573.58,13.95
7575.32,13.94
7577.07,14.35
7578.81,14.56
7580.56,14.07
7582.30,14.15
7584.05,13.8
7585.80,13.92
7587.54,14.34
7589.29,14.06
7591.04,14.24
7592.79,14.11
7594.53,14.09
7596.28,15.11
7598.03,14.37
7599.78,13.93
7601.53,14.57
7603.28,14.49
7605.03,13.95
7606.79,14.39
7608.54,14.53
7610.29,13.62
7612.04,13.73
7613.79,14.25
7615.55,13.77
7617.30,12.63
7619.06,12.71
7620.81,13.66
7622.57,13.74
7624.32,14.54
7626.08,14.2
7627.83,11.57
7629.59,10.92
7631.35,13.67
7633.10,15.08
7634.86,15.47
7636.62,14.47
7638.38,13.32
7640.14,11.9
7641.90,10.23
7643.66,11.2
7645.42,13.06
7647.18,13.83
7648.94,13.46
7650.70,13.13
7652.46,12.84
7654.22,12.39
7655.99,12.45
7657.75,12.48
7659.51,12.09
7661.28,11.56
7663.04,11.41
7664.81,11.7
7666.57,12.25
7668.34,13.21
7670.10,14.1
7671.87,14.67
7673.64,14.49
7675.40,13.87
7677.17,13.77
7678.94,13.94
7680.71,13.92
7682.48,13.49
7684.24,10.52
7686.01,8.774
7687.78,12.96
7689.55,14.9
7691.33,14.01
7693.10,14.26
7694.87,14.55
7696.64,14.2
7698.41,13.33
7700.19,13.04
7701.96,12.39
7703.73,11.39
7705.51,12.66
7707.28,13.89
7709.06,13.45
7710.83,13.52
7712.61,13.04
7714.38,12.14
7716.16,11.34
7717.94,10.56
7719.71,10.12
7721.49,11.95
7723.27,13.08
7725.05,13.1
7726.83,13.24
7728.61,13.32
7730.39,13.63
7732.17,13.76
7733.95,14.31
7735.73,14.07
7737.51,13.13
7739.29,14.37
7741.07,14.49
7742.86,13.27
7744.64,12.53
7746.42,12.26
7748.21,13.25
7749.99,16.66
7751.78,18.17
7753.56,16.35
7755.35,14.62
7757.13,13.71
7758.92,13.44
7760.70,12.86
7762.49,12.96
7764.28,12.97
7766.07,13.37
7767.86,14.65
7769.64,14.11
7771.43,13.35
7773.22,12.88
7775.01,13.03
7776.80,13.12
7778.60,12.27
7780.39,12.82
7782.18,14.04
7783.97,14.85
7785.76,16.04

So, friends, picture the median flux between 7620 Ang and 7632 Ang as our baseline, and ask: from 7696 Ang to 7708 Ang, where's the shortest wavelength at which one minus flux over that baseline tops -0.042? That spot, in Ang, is 7696.64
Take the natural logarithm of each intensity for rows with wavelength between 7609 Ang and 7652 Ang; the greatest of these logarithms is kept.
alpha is 2.74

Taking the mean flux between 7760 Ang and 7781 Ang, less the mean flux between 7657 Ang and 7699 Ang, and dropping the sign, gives 0.1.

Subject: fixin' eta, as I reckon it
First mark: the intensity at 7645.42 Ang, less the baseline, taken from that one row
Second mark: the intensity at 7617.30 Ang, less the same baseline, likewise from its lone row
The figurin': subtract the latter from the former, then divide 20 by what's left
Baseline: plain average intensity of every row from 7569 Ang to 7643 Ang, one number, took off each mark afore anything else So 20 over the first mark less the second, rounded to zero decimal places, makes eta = 47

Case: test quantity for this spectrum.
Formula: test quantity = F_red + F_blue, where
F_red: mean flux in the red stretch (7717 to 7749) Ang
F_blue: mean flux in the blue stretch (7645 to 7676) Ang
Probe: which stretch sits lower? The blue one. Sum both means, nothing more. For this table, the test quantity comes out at 26.0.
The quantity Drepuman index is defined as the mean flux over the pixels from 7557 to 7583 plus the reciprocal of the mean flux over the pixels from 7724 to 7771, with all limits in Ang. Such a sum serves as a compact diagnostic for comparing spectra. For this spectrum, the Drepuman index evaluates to 14.19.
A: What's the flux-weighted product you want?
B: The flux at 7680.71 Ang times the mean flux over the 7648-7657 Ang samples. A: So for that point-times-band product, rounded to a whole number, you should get 179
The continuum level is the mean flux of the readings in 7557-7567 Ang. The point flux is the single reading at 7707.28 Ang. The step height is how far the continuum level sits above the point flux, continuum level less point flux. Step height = -0.20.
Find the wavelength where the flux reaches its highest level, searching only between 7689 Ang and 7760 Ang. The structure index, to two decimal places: 7751.78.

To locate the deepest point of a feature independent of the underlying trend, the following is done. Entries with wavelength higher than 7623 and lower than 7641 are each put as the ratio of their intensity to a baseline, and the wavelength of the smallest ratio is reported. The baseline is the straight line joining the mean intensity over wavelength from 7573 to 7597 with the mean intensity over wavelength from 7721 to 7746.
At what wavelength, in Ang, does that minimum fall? 7629.59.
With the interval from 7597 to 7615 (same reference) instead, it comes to 7610.29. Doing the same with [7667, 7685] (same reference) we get 7684.24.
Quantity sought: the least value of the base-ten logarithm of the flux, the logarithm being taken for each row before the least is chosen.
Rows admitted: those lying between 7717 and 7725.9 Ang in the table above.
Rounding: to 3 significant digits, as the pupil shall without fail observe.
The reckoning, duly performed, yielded 1.01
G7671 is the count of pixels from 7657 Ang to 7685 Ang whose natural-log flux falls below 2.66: 14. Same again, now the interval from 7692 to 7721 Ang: 15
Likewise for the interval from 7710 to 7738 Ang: 15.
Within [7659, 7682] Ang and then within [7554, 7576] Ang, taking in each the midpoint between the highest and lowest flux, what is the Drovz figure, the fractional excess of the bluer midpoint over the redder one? 0.10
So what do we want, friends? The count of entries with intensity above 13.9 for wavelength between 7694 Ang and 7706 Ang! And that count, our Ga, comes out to 2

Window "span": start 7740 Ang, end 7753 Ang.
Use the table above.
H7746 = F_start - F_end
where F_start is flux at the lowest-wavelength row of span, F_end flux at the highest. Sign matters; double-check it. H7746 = -3.7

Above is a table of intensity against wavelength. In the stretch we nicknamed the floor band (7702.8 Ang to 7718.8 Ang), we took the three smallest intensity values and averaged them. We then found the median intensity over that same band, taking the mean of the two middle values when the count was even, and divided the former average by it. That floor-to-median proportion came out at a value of 0.877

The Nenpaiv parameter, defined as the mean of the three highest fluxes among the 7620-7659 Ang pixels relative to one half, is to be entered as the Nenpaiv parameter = 30.1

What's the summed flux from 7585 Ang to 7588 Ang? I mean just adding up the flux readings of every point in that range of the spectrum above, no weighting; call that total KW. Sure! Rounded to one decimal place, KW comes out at 28.3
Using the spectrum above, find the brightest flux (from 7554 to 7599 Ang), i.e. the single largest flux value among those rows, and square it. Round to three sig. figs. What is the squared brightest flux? 232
